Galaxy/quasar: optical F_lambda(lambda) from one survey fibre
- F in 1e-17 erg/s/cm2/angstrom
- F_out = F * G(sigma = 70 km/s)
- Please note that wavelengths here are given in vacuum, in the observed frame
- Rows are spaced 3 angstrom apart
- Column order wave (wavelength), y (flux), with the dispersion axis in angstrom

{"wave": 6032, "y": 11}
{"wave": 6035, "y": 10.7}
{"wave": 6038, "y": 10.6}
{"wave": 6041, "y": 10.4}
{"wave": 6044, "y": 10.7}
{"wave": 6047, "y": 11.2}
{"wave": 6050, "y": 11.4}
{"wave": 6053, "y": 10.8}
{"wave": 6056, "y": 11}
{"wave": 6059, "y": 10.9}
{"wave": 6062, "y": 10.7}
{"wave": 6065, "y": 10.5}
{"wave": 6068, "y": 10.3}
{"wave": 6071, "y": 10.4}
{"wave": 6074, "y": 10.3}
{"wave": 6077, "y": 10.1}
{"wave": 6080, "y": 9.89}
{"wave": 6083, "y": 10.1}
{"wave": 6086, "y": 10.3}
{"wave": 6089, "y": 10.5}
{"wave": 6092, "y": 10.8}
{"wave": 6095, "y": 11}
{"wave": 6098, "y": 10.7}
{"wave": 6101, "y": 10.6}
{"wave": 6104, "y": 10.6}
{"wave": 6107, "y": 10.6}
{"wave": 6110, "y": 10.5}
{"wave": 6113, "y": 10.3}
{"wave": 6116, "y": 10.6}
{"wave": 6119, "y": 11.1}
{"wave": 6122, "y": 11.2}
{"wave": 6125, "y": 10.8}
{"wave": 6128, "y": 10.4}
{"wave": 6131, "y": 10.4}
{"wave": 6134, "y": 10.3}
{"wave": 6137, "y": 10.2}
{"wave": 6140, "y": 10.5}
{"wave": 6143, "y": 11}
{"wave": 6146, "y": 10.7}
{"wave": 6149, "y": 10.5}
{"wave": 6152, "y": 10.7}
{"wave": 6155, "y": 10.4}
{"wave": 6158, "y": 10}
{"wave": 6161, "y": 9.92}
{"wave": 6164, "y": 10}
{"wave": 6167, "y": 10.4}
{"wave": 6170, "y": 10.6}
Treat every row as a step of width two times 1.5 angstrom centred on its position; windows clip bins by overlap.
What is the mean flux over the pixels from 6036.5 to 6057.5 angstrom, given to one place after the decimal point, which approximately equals 10.9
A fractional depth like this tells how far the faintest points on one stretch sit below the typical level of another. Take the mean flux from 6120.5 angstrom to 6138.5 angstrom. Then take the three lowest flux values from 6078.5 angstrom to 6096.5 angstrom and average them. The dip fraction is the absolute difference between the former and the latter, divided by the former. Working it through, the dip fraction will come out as 0.043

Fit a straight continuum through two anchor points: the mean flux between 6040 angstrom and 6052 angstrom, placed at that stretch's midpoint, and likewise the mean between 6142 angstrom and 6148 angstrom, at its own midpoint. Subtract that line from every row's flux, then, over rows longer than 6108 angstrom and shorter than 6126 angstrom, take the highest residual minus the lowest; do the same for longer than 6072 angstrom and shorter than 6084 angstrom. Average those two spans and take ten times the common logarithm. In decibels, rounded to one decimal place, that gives -1.8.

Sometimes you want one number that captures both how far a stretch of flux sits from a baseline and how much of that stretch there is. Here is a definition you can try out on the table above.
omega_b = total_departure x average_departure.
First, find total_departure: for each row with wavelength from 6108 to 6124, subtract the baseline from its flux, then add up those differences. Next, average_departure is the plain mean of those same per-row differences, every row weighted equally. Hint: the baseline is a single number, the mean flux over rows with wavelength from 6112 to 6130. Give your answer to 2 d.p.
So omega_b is 0.00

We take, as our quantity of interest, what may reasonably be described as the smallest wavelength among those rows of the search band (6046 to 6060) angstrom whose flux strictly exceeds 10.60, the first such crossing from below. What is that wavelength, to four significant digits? 6047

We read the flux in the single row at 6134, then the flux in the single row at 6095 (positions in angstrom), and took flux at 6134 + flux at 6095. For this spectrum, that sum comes 21.3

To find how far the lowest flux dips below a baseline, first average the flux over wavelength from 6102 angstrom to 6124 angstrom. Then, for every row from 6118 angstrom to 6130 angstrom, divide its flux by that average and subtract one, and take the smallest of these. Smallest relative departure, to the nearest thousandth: -0.028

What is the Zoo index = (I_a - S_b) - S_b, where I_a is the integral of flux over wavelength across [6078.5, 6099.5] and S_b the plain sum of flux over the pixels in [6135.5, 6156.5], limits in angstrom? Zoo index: 72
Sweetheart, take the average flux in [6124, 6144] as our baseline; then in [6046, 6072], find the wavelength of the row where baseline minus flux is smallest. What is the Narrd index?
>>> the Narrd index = 6050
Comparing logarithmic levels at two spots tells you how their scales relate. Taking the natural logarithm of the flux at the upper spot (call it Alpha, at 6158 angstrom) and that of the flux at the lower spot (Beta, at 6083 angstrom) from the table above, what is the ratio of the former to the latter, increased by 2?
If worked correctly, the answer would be 2.996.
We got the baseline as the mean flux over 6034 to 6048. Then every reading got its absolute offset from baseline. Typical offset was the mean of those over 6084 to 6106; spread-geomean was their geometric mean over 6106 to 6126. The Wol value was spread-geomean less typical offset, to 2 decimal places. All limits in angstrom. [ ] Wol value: 0.03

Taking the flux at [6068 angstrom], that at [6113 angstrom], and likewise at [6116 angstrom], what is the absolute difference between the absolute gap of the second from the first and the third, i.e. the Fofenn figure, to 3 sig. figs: 10.6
